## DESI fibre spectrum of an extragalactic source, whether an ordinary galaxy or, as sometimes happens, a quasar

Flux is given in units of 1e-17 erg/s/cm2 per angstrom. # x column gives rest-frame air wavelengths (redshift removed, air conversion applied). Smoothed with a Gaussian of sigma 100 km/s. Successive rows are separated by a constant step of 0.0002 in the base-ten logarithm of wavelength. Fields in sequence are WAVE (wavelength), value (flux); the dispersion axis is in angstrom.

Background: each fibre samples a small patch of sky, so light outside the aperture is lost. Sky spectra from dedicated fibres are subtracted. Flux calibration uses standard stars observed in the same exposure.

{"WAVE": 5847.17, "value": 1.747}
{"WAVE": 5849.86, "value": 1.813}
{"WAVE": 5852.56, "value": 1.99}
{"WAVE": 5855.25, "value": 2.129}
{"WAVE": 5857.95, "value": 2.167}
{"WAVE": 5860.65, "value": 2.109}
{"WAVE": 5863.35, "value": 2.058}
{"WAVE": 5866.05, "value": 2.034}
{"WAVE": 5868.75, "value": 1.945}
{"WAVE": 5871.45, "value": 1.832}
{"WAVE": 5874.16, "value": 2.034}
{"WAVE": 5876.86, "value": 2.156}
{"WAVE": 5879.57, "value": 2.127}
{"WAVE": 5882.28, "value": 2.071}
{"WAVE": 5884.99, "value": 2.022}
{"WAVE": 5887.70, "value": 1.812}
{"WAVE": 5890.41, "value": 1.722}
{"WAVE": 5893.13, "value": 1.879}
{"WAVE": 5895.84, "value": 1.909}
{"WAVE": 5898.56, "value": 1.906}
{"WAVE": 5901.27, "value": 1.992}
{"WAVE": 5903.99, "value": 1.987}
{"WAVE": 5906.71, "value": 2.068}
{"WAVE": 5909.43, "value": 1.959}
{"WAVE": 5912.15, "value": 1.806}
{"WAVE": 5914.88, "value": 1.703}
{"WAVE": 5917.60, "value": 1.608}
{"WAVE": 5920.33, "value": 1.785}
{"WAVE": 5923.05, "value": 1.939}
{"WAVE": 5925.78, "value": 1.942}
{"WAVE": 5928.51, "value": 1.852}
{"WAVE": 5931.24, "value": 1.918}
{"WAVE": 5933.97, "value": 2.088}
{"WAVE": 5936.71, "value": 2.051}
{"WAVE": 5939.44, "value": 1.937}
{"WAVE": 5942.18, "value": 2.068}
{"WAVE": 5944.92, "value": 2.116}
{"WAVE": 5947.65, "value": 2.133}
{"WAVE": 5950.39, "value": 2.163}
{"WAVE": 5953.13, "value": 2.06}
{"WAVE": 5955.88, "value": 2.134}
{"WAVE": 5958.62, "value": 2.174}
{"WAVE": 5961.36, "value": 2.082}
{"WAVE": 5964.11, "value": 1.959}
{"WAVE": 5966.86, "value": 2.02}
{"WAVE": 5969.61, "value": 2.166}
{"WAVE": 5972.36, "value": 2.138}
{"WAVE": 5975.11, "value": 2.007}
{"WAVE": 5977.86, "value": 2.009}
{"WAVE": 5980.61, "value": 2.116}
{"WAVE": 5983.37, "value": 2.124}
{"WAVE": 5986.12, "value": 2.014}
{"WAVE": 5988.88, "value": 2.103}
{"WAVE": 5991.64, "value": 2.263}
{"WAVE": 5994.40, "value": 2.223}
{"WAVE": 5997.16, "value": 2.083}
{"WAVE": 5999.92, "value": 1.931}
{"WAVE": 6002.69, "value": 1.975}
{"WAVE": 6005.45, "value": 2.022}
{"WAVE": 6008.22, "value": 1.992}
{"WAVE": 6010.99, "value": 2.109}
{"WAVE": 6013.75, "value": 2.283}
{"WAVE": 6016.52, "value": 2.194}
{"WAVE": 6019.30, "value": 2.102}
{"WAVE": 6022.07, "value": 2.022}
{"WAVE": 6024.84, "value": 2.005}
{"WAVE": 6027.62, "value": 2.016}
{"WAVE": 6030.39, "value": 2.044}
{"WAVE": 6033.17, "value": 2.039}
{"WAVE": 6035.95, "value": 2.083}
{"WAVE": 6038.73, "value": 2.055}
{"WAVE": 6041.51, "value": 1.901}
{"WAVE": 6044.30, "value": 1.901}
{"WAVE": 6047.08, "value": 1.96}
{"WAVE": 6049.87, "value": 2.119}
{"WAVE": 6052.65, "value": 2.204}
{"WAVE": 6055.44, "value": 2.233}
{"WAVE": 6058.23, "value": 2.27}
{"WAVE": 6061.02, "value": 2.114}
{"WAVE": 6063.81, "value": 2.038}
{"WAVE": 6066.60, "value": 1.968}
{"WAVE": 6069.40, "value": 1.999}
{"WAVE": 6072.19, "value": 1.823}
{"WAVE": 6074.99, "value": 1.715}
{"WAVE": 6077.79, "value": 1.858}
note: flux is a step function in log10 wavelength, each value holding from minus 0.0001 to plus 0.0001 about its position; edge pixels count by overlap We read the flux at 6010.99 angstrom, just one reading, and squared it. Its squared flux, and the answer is 4.4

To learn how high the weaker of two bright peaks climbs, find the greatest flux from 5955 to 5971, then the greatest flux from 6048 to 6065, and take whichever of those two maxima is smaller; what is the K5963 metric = 2.17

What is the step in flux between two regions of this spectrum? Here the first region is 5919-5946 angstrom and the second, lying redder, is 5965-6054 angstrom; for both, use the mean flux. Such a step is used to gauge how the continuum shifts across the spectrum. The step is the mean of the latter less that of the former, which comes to 0.100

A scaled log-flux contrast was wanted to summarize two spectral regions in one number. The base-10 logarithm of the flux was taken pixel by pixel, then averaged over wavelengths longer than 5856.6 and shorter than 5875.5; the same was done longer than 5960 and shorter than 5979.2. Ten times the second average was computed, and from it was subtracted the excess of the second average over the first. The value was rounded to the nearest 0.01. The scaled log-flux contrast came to 3.12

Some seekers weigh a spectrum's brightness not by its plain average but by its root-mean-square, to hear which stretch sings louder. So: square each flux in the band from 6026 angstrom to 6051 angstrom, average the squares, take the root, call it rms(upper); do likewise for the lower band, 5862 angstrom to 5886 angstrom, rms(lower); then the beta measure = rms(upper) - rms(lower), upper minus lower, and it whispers -0.019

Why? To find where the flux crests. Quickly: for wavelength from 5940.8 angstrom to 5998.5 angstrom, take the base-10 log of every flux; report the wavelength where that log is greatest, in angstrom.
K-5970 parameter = 5991.64 angstrom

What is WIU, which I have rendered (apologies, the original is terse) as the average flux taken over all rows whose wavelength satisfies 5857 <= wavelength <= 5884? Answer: 2.05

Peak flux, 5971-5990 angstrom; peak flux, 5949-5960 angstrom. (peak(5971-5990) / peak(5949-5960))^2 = 0.97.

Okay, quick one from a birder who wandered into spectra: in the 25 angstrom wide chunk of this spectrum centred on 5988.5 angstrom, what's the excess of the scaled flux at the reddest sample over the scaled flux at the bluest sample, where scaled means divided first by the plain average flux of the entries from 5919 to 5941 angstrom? -0.04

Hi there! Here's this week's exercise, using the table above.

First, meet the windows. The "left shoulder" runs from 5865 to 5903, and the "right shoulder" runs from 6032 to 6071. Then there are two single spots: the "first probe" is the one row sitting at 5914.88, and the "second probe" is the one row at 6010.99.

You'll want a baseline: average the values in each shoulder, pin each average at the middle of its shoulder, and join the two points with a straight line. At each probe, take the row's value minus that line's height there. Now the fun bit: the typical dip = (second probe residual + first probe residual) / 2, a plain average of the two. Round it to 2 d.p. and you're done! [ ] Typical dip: -0.10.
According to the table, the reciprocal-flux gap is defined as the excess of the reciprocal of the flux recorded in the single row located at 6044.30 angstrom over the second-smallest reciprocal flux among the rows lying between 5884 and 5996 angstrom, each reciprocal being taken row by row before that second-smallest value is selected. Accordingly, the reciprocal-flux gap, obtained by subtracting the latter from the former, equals 0.076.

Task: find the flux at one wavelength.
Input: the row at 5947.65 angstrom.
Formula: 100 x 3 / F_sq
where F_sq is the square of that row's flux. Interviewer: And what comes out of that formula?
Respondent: 66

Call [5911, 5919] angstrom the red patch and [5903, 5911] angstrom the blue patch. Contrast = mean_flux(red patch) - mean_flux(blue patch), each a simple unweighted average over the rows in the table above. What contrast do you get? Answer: -0.30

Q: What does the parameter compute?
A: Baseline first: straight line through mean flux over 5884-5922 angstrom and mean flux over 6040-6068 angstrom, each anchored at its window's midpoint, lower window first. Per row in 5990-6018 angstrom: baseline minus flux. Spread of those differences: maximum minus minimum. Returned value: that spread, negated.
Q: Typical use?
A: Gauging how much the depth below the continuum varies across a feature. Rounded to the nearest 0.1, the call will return -0.3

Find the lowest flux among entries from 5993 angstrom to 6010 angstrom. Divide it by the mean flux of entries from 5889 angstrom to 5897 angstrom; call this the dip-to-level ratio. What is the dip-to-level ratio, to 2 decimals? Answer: 1.05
